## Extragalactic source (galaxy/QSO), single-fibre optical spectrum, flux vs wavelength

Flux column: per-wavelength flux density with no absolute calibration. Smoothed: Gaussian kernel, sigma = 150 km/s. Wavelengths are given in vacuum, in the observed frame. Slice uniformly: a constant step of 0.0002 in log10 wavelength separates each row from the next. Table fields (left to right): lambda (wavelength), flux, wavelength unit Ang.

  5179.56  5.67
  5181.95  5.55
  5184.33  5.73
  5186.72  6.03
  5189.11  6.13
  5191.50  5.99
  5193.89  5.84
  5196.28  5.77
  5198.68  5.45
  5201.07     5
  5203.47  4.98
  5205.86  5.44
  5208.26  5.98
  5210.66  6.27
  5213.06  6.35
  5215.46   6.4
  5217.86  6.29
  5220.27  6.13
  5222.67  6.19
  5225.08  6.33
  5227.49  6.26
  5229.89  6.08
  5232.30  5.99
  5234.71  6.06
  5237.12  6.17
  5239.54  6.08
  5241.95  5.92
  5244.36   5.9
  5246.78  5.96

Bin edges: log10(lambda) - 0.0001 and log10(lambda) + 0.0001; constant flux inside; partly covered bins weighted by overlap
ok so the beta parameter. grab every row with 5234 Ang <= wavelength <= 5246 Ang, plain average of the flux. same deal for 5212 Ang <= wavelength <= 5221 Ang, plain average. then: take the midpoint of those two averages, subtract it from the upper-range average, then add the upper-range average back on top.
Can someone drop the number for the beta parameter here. 5.9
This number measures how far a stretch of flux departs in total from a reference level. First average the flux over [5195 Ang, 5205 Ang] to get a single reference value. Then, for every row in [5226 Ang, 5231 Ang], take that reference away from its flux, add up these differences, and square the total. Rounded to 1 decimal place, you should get 3.0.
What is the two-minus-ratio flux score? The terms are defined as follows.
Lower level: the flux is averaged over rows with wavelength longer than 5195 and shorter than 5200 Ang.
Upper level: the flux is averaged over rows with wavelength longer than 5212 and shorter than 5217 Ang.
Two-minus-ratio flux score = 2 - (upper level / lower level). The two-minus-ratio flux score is 0.86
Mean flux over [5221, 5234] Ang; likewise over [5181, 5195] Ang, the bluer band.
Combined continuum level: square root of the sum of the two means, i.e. 3.47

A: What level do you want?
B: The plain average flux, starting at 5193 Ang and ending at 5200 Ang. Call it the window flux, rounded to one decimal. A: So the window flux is 5.7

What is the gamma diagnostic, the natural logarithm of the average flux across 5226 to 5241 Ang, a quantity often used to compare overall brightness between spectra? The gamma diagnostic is 1.81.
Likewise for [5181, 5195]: 1.77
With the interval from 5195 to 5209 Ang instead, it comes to 1.69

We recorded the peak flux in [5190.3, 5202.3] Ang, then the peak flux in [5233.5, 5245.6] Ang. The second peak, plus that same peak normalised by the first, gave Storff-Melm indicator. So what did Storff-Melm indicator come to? 7.20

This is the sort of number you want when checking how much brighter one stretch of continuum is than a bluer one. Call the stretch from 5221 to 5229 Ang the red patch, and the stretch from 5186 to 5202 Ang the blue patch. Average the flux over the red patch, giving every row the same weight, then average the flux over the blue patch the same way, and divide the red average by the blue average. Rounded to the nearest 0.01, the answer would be 1.09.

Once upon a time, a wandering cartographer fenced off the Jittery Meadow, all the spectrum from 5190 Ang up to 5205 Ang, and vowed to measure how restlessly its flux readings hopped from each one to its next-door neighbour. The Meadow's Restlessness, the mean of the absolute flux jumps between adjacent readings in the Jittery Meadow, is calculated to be 0.20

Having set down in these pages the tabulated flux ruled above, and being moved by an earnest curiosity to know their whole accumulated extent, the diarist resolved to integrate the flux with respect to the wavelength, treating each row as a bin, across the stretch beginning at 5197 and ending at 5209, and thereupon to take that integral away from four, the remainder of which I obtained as -60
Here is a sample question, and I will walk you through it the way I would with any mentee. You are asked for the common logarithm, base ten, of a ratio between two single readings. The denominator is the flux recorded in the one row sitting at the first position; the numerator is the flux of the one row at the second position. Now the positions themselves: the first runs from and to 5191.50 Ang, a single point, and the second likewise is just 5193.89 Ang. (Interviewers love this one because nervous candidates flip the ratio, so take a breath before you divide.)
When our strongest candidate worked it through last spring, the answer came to -0.011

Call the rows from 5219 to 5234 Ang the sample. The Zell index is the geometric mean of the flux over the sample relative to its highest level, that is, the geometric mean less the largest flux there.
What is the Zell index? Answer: -0.17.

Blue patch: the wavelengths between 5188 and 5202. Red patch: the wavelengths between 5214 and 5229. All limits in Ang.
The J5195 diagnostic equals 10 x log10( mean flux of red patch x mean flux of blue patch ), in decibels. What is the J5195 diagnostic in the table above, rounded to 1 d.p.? 15.5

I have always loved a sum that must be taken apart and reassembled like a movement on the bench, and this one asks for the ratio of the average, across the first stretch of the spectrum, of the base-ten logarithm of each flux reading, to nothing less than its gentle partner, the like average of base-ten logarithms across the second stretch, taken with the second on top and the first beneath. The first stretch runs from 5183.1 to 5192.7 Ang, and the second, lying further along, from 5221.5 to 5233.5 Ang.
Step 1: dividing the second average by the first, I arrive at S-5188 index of 1.02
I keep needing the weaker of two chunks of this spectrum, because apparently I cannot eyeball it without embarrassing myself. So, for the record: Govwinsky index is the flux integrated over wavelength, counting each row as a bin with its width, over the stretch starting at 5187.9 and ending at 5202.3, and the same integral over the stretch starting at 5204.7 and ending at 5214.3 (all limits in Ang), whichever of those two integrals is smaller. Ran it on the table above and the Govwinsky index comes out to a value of 58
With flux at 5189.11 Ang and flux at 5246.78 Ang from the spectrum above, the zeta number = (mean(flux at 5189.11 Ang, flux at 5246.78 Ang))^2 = 36.5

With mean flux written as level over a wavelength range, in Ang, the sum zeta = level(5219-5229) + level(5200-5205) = 11.2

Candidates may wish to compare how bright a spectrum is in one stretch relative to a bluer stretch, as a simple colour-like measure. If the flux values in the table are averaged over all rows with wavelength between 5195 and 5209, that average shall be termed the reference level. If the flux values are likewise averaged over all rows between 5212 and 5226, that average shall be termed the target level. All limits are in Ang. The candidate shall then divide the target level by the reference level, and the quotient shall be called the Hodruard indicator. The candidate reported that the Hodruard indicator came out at 1.16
